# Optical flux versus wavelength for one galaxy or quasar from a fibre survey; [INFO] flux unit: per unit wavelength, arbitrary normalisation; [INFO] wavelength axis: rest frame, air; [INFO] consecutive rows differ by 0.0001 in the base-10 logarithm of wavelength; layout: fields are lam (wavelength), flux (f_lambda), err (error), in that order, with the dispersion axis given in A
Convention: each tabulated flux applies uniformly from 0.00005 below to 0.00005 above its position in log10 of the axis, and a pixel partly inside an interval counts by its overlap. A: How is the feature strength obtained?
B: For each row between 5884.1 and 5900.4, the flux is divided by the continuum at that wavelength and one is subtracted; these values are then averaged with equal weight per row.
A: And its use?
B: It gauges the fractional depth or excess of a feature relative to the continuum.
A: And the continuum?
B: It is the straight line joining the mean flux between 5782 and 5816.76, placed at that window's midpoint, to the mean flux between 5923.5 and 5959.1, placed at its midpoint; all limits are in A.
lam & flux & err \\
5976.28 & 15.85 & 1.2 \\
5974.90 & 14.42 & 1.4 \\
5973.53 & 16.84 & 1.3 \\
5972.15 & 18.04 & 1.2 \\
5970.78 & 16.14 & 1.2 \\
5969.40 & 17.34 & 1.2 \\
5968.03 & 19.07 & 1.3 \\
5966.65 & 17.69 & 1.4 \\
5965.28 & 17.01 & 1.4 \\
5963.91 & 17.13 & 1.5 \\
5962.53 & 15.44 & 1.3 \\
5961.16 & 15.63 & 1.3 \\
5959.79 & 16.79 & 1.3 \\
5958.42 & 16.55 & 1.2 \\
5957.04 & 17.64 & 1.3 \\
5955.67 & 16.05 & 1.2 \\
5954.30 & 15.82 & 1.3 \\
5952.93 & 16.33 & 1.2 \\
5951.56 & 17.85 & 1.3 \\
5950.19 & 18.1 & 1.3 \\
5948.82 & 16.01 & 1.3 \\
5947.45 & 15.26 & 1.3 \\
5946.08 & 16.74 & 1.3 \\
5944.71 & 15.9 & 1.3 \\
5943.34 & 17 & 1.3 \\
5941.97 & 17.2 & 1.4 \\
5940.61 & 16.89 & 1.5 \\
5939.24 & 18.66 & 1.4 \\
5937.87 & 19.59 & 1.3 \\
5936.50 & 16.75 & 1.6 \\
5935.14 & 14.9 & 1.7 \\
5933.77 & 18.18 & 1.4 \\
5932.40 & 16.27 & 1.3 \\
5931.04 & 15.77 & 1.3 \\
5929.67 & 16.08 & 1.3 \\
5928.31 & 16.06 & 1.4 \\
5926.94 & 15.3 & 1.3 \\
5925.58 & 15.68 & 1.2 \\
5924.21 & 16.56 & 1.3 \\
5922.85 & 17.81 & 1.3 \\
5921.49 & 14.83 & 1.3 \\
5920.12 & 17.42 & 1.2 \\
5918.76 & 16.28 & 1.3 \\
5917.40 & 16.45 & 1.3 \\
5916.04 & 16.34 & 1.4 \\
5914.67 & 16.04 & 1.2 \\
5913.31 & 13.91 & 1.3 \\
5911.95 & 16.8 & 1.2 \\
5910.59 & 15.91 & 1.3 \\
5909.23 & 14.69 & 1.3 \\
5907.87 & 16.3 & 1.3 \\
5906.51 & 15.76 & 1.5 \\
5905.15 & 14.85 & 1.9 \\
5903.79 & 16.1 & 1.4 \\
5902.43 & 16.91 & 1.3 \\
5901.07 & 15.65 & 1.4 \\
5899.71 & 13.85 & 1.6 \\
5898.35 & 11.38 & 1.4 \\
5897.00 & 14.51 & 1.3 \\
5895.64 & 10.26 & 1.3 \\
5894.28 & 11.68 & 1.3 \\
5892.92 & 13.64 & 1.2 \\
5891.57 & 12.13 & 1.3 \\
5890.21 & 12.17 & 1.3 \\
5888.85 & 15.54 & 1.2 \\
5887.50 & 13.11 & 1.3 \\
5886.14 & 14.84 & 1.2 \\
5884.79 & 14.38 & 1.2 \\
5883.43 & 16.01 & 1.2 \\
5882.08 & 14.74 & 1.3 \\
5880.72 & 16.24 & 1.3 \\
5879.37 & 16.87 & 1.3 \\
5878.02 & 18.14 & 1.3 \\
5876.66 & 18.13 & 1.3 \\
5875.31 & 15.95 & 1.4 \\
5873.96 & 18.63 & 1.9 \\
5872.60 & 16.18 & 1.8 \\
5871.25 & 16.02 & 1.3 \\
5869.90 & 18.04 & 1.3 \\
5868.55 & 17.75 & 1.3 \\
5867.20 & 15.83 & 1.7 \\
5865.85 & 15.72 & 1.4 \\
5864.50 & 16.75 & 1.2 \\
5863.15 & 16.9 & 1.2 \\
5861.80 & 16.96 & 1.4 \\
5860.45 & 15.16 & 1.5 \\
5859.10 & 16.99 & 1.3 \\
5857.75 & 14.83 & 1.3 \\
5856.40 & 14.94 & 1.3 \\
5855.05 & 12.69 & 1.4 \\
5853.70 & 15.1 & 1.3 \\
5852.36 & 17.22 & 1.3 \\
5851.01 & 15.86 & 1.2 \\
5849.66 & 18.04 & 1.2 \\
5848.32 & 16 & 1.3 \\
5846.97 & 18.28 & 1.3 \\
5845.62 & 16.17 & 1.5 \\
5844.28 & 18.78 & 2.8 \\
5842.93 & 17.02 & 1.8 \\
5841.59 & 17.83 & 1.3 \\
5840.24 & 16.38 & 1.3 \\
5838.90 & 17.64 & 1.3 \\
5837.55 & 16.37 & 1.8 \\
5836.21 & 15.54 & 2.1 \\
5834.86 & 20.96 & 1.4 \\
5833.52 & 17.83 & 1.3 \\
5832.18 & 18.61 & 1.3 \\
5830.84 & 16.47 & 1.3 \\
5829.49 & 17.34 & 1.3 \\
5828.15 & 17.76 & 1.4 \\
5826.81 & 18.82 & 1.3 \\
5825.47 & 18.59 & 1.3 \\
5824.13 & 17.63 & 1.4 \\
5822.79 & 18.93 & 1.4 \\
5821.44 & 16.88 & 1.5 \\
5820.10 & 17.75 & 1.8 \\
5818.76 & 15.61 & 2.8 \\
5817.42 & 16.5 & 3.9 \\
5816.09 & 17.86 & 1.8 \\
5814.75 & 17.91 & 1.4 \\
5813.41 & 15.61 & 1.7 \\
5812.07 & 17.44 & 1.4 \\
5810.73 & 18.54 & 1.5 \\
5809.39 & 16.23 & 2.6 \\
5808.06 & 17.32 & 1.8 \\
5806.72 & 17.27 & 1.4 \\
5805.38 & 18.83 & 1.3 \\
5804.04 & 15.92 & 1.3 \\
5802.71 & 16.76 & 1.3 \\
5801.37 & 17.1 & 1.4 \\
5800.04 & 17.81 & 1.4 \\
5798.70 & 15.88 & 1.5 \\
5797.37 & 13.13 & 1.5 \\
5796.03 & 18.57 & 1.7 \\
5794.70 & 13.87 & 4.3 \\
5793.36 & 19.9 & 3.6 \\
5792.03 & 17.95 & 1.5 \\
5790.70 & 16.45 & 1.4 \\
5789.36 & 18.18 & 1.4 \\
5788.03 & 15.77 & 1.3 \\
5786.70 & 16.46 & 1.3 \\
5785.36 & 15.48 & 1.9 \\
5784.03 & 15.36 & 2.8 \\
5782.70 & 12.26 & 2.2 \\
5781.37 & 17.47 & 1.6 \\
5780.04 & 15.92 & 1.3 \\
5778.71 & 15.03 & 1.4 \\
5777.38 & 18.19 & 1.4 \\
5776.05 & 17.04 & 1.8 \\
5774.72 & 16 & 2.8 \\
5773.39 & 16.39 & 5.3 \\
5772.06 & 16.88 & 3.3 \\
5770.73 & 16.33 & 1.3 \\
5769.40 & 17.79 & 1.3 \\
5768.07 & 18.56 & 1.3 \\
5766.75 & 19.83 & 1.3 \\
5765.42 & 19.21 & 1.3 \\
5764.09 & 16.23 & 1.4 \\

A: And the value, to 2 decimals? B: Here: -0.21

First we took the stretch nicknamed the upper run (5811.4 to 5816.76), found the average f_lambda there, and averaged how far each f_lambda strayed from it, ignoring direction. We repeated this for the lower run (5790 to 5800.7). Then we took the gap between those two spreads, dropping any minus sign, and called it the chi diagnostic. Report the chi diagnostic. 1.1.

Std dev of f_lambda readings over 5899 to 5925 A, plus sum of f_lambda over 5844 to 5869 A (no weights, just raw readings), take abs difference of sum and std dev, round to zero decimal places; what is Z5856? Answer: 309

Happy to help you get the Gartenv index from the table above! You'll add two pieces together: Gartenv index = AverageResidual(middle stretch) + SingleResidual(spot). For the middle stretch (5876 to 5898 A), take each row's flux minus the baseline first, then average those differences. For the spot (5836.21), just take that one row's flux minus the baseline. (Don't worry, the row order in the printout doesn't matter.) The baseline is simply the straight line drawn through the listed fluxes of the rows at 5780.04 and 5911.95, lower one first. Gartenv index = -3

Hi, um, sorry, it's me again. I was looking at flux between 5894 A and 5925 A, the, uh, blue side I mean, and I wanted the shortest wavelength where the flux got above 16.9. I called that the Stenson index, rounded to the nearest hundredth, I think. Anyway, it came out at 5902.43 A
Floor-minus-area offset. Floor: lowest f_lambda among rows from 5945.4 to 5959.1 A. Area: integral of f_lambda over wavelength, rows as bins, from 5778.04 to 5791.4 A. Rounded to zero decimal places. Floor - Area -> -196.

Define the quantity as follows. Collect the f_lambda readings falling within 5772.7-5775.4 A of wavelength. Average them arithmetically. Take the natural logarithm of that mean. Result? 2.78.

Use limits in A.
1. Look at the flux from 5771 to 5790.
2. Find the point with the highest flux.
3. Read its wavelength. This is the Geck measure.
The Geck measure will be 5777.38 A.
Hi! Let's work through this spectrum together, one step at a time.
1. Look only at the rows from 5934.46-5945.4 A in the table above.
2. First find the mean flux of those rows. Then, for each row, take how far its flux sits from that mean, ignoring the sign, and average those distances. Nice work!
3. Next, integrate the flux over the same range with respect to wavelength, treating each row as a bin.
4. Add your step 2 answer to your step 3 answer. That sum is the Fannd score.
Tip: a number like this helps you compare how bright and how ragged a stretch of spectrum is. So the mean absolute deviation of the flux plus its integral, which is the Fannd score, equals 188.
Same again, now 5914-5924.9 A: 180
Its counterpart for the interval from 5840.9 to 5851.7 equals 187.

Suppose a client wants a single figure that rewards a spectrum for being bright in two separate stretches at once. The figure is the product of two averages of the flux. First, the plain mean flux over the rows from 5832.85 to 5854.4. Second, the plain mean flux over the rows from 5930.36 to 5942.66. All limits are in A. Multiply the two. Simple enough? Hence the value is 295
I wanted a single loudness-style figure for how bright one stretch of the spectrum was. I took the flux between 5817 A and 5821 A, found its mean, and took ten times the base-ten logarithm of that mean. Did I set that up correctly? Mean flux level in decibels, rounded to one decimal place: 12.2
